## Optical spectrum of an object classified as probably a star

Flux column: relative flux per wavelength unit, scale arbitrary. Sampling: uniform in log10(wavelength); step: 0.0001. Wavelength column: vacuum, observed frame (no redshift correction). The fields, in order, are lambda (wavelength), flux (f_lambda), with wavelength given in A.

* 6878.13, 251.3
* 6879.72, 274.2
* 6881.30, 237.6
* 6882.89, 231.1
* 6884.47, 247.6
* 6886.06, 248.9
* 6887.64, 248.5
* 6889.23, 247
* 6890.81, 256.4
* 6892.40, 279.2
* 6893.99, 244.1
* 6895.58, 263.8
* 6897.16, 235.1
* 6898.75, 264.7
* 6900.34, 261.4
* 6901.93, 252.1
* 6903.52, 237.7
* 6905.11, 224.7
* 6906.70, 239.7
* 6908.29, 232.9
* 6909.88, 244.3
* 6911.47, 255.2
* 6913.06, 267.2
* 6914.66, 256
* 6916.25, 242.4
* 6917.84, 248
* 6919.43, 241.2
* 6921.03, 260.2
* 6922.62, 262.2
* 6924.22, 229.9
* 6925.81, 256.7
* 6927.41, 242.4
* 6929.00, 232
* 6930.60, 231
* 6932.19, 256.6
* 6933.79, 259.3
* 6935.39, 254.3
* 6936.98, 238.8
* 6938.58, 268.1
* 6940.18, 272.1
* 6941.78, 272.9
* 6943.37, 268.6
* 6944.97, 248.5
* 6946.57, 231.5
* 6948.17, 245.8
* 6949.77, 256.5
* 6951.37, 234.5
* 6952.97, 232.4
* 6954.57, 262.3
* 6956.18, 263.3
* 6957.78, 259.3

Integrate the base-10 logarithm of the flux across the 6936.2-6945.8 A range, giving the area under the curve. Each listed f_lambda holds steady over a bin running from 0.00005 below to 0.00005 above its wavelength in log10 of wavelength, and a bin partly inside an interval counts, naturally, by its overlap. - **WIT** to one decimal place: 23.2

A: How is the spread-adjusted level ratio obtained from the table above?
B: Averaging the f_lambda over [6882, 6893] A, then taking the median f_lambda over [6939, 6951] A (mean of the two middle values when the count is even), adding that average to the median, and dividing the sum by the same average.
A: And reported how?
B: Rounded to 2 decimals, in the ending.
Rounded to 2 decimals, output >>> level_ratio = 2.02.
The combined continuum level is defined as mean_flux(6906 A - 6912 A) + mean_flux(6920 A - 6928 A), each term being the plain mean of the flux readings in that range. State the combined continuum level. 493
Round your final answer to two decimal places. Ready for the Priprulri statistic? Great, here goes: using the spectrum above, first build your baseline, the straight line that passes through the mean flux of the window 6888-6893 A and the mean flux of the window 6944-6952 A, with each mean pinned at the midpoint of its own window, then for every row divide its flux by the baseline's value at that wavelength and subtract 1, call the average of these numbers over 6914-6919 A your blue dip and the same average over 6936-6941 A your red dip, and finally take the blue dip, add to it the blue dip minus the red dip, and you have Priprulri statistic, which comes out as -0.09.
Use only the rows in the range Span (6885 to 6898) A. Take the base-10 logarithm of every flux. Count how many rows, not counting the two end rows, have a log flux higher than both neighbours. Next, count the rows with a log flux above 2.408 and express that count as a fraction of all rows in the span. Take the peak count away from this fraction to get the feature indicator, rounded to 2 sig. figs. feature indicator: -1.6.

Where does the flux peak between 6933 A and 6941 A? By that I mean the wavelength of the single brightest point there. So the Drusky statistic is 6940.18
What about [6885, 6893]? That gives 6892.40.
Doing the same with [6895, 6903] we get 6898.75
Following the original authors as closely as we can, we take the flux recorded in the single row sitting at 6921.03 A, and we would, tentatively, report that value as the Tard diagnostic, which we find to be 260.2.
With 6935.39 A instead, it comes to 254.3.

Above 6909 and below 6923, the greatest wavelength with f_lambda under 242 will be 6919.43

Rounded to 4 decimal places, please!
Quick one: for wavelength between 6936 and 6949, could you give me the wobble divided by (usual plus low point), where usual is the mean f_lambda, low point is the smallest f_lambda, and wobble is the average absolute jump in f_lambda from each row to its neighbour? 0.0263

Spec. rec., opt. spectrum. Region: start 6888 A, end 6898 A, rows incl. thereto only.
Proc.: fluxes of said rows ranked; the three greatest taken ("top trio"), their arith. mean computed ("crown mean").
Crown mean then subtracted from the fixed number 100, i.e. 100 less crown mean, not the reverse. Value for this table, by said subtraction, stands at -166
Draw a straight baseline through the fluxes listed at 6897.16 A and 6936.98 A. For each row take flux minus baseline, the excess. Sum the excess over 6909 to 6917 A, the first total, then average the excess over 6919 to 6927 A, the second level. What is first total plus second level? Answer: 95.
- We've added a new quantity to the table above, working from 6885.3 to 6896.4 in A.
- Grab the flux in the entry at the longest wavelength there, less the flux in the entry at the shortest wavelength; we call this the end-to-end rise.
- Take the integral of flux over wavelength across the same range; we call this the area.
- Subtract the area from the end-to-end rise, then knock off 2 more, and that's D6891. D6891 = -2824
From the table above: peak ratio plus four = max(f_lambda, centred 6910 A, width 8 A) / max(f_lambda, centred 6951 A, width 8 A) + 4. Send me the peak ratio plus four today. 5.02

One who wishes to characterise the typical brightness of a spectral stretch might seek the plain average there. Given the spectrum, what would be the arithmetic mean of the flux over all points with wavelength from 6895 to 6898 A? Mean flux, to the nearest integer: 249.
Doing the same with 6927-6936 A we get 246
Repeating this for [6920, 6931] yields 245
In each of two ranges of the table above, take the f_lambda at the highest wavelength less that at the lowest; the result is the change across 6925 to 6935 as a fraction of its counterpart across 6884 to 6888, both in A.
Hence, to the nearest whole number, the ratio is 3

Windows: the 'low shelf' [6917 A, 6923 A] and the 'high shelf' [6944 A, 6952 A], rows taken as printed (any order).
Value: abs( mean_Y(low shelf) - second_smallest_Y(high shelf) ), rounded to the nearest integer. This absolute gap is 18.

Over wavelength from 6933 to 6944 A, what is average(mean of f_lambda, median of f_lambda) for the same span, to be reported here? 265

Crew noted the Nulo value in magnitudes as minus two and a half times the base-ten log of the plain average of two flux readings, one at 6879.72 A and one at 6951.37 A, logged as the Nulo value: -6.01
